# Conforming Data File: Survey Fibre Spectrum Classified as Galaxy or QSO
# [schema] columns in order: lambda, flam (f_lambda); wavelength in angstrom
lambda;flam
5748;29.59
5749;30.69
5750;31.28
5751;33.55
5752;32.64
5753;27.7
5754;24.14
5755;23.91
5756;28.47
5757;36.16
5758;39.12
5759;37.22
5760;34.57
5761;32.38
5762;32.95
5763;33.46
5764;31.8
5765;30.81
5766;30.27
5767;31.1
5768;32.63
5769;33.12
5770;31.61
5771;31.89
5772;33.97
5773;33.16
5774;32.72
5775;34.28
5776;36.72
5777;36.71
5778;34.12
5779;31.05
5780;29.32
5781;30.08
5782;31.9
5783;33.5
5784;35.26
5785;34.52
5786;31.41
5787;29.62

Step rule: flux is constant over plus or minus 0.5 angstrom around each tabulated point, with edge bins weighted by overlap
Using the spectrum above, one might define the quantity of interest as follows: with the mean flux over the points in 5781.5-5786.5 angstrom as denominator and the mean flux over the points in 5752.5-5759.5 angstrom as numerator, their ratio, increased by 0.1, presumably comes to 1.03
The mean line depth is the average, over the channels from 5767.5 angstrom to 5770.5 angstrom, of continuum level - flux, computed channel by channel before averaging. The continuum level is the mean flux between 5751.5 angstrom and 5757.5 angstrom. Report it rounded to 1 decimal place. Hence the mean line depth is -3.6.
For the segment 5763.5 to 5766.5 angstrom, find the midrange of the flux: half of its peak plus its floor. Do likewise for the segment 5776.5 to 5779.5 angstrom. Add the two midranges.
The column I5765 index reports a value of 65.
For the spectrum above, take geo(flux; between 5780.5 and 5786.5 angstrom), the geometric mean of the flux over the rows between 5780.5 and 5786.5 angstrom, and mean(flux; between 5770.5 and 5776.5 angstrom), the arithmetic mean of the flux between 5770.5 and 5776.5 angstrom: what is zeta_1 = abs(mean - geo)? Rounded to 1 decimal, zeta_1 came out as 1.1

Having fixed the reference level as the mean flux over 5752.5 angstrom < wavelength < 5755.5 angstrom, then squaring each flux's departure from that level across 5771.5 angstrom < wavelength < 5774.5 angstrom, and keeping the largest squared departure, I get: 76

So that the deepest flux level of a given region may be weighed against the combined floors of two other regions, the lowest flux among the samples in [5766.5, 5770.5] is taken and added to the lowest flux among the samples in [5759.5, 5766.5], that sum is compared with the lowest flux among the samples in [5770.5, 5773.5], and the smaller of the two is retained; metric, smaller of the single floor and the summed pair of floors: 31.9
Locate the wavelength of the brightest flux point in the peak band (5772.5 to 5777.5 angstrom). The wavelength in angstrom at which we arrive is 5776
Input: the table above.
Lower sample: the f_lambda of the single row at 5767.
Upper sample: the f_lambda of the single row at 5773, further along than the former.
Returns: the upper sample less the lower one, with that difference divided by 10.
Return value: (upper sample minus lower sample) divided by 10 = 0.2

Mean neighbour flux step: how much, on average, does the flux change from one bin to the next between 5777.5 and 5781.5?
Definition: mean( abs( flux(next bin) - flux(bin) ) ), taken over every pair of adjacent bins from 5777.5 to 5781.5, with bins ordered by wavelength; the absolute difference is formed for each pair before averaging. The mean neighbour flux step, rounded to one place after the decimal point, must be 1.9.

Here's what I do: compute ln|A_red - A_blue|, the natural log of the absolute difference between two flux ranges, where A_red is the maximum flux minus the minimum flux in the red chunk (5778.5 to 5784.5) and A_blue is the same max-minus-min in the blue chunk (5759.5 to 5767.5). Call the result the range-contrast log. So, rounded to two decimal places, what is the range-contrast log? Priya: 0.49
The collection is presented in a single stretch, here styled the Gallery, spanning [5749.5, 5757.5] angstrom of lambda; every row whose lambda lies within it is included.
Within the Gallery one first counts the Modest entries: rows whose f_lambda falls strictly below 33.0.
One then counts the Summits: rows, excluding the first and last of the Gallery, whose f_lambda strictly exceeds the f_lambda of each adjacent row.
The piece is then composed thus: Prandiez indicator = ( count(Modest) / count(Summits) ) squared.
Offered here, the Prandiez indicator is 36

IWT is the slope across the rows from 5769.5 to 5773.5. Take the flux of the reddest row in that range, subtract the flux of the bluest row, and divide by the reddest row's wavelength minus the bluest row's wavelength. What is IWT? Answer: 1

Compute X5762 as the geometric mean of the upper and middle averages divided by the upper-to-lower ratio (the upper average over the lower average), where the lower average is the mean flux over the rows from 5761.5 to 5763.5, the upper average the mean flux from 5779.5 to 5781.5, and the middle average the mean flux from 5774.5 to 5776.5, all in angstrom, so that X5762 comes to 36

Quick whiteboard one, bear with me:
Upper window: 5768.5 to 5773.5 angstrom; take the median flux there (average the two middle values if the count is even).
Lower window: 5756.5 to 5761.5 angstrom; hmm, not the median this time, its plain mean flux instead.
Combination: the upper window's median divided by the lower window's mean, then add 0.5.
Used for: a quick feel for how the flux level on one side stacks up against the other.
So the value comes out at 1.42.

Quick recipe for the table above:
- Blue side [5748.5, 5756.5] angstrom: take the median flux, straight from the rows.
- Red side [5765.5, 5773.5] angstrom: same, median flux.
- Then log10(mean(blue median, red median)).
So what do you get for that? 1.49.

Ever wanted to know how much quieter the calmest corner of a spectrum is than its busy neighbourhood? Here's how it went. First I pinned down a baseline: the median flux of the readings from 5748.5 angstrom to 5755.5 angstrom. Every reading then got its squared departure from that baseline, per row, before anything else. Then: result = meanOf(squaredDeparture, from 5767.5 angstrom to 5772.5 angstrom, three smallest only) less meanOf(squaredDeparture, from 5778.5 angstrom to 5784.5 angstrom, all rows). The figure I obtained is -3.4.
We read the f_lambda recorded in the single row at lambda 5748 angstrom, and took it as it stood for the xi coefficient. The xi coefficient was 29.59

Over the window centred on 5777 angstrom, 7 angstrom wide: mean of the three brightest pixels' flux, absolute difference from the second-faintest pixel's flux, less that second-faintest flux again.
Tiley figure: -26.2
